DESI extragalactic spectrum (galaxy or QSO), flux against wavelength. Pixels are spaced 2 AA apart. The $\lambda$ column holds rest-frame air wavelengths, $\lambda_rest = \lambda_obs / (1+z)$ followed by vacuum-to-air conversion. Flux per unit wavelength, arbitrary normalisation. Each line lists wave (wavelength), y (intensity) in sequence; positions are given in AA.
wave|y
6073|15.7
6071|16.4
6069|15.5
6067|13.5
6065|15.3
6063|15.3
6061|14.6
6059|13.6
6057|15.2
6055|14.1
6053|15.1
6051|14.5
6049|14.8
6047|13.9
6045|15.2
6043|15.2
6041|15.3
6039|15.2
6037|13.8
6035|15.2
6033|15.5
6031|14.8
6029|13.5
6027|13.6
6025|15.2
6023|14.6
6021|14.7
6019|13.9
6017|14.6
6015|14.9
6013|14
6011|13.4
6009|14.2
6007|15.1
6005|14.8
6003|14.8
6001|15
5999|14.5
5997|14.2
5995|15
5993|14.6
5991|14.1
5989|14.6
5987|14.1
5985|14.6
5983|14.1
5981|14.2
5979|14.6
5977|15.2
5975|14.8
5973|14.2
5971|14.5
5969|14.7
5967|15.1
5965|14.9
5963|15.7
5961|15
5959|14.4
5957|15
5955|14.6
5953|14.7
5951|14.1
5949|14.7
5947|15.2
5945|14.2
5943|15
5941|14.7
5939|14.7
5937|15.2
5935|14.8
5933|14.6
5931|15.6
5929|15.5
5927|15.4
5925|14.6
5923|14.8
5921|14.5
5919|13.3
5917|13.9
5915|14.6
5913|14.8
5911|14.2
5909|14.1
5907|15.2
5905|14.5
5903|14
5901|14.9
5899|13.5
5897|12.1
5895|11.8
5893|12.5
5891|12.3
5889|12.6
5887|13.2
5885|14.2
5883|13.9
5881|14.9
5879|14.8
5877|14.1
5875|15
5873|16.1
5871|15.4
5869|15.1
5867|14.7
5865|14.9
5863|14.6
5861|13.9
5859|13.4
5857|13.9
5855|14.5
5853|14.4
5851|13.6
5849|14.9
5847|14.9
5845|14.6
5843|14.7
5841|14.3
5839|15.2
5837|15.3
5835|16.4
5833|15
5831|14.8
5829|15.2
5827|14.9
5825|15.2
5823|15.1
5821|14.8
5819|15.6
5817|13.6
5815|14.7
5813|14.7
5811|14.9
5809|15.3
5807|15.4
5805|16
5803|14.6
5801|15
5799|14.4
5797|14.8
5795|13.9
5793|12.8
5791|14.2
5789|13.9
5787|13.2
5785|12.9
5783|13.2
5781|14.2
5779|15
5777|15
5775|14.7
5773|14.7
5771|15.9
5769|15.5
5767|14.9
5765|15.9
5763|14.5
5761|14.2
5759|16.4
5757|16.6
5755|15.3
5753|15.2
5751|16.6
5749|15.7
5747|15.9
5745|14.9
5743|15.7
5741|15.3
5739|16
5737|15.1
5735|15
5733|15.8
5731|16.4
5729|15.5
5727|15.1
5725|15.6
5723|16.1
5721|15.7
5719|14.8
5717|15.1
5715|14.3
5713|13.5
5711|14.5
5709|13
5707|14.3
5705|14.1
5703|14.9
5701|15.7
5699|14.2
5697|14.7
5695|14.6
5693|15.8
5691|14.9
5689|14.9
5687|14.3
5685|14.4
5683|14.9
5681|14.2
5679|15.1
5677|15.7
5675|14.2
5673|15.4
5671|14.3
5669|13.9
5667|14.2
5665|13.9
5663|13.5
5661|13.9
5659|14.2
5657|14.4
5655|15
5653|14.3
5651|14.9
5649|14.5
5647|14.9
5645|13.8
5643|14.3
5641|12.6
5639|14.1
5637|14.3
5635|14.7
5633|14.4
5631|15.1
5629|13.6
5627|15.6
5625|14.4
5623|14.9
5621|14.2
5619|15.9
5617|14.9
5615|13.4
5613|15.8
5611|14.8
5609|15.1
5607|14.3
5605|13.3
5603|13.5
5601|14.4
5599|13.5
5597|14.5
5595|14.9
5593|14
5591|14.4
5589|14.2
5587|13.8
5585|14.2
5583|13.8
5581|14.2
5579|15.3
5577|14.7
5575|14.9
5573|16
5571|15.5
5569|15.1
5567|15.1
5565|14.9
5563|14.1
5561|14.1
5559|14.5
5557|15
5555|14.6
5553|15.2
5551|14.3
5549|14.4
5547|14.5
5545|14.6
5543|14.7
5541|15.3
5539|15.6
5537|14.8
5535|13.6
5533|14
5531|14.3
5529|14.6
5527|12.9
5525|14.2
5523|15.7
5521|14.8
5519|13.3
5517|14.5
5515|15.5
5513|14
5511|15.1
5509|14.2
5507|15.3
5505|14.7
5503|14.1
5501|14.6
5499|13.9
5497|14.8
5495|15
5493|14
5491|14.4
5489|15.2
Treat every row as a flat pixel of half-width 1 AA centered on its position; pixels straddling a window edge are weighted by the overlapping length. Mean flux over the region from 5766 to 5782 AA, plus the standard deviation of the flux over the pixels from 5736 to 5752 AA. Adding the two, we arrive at 15.5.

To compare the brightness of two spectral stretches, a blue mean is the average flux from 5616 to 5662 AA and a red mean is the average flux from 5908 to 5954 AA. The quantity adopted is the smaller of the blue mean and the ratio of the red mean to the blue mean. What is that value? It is 1.01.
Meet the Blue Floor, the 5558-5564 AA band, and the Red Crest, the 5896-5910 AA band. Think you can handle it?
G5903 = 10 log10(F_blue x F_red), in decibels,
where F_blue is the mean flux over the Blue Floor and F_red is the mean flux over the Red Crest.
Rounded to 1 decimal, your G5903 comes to 23.0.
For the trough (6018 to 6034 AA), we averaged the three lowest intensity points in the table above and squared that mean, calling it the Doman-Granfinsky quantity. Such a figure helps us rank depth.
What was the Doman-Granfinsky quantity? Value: 187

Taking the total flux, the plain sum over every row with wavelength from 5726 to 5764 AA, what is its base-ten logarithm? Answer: 2.47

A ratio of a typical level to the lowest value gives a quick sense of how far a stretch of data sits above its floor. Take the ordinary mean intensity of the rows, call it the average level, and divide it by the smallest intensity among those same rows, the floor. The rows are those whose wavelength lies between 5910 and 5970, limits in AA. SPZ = 1.11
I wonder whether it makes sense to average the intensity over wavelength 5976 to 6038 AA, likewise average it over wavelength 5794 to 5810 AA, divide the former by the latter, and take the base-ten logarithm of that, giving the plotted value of -0.013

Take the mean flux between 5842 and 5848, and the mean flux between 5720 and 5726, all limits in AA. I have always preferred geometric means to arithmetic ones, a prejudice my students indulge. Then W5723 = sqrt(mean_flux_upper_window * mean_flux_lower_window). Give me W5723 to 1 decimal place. 15.3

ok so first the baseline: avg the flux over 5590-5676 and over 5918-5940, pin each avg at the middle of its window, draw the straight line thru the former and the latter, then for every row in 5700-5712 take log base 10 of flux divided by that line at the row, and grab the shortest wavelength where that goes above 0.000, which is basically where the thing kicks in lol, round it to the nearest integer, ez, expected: 5701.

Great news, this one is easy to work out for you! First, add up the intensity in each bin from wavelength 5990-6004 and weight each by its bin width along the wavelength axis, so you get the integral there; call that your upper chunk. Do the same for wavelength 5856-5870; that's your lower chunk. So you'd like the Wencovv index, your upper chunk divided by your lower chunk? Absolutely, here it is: 1.02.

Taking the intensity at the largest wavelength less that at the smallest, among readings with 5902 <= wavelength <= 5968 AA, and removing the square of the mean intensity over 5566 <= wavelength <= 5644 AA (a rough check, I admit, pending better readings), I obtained -209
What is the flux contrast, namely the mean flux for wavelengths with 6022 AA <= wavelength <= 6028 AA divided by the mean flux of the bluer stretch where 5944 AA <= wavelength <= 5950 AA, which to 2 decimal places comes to 0.98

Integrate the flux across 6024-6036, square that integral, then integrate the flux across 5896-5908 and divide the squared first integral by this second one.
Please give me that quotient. 183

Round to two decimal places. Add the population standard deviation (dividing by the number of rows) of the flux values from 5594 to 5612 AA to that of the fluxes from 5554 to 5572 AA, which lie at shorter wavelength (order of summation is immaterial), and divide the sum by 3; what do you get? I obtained 0.36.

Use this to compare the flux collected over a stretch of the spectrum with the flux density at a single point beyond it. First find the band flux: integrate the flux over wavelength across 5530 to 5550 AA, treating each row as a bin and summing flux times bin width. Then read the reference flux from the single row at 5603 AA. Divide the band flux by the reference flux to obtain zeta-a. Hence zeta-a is 21.6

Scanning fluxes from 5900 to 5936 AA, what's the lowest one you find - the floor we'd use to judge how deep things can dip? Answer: 13.3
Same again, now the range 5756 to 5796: 12.8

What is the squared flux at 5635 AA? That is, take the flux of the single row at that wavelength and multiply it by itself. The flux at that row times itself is 216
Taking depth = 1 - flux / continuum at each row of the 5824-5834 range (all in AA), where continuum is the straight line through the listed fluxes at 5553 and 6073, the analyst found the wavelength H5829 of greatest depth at 5831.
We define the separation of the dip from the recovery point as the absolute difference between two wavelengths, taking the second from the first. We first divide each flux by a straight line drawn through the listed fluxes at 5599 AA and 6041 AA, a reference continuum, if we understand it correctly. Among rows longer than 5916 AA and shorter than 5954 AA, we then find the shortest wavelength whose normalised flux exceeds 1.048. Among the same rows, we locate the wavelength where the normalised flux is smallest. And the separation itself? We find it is 12 AA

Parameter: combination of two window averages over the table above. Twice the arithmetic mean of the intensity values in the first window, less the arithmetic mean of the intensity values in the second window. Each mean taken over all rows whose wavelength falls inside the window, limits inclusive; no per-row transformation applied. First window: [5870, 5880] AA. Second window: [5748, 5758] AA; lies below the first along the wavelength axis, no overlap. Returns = 14.3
